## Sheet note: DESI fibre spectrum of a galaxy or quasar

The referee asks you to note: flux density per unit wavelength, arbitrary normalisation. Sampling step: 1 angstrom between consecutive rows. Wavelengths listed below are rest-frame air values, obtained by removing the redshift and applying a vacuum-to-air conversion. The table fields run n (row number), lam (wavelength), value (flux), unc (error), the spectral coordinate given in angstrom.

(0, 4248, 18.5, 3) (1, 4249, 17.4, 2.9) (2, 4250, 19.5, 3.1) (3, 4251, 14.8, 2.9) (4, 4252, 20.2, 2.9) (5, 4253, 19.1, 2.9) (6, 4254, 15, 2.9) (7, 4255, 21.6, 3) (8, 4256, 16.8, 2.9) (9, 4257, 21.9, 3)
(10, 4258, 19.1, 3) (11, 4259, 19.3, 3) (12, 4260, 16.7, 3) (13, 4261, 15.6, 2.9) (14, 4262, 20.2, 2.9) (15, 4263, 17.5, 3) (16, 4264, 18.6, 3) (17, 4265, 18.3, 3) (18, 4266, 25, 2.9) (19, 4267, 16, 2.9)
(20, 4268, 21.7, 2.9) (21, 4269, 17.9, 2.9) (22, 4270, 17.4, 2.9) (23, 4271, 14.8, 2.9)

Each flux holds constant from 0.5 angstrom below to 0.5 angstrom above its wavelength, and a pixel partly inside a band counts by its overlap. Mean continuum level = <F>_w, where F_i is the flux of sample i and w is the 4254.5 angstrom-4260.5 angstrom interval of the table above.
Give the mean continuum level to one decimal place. 19.2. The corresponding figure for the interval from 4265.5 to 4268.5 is 20.9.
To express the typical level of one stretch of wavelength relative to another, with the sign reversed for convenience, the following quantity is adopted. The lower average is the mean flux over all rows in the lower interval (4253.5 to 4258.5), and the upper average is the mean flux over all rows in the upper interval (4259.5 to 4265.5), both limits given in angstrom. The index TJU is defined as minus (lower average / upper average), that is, -1.06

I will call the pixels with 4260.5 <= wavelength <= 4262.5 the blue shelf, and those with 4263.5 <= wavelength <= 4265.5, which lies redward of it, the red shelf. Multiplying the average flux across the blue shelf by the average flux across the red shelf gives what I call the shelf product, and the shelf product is 330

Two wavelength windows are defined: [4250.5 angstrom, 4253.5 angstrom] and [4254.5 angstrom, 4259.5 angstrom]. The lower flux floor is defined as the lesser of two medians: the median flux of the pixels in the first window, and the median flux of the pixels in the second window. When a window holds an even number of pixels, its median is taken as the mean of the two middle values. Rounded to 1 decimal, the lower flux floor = 19.1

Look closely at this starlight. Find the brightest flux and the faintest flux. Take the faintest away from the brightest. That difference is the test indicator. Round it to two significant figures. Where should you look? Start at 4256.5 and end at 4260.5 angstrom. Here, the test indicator 5.2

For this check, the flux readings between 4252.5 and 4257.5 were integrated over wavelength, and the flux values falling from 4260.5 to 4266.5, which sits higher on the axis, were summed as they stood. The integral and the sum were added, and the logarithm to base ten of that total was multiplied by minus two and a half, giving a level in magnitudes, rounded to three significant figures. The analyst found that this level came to -5.80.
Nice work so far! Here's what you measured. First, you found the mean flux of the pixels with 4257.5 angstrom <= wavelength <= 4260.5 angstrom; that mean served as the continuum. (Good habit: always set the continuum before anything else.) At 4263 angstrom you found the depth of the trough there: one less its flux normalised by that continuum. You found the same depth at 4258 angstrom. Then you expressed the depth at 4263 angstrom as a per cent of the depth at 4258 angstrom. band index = -118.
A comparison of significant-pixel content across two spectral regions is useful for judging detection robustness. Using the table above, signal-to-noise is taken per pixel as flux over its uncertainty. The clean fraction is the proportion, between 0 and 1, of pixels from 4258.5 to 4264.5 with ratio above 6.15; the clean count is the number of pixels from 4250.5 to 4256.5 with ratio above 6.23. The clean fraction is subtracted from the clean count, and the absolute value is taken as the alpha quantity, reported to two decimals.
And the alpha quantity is 2.50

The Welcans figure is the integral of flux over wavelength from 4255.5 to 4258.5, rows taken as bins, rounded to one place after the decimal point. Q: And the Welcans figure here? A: 57.8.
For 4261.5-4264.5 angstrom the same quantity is 56.3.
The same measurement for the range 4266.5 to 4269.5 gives 55.6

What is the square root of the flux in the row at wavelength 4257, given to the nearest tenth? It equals 4.7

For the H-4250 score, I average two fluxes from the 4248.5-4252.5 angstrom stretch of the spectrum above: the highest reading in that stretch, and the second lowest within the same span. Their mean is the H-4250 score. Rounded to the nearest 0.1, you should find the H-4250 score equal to 18.8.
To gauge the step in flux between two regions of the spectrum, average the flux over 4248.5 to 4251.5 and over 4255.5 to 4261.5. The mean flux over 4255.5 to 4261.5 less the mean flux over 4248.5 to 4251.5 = 1.0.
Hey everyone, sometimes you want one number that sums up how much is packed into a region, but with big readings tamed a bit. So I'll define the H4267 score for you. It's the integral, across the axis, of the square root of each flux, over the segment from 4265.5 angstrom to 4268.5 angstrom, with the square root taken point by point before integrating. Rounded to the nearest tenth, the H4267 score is 13.7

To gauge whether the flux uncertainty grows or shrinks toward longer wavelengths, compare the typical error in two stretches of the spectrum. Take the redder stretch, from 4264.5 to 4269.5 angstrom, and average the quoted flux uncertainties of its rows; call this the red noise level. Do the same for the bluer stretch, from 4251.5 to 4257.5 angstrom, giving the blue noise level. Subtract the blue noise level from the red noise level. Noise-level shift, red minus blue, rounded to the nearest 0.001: -0.013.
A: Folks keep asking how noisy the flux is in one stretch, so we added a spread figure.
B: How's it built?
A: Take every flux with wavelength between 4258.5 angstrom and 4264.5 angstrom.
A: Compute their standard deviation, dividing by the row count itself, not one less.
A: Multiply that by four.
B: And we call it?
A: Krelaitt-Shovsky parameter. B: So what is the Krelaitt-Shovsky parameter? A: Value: 6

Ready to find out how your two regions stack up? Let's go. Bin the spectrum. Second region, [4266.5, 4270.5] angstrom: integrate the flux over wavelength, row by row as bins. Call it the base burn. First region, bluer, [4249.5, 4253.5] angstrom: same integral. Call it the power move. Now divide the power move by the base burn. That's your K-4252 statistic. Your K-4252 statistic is 1.01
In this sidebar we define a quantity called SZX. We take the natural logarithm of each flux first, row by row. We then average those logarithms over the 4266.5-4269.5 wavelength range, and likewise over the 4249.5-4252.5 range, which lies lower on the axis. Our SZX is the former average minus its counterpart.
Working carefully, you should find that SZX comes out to 0.021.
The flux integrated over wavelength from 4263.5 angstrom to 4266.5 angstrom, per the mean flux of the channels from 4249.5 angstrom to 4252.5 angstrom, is 3.41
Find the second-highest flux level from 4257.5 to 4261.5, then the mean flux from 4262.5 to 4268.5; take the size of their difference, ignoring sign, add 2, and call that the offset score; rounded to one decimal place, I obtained 2.4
